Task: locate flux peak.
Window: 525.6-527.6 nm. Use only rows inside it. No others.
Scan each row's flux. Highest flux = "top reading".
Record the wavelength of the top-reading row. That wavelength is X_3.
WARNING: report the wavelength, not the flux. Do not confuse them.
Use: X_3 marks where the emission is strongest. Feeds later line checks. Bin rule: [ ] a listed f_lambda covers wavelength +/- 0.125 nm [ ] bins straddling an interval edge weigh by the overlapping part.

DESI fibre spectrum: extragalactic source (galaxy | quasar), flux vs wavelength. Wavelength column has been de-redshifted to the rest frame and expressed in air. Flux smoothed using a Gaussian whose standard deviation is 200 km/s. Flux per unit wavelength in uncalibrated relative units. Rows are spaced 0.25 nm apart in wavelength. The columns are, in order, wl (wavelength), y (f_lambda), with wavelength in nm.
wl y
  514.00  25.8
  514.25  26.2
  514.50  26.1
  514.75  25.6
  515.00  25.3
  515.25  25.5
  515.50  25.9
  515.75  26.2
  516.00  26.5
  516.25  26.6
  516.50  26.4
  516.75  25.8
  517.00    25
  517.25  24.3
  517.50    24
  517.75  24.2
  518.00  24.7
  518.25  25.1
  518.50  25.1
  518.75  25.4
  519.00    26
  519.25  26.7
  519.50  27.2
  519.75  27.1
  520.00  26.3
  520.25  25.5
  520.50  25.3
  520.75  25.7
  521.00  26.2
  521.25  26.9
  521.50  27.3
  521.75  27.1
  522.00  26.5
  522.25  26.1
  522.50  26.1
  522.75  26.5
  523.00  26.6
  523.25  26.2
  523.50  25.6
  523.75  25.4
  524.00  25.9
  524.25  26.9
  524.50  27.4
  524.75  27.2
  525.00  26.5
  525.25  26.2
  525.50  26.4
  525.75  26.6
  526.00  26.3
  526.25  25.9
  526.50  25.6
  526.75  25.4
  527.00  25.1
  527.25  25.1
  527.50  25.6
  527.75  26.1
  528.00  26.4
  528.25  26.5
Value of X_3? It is 525.75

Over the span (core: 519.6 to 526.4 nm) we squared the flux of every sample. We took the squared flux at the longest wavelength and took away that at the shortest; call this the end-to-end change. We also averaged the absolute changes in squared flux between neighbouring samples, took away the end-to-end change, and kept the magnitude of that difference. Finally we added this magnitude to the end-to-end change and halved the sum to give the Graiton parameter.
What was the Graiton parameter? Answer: 11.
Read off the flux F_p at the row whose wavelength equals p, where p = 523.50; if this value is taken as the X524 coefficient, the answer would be 25.6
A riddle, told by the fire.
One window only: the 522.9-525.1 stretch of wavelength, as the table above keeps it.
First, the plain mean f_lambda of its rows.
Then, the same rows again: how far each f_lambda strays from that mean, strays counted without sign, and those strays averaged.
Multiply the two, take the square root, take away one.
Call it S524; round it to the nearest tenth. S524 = 2.9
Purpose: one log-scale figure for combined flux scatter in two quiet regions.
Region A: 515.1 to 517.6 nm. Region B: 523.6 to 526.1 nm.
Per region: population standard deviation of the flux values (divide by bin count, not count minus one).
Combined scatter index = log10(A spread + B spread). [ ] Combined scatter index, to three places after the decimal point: 0.156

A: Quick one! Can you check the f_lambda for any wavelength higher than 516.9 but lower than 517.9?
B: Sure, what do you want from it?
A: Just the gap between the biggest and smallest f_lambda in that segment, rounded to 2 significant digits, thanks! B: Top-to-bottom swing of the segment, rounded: 1.0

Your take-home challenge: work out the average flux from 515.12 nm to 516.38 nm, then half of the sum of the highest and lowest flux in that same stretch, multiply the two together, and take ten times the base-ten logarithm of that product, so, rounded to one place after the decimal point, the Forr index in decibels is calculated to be 28.3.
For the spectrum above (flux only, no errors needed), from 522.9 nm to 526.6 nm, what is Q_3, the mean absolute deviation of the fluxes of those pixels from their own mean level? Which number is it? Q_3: 0.45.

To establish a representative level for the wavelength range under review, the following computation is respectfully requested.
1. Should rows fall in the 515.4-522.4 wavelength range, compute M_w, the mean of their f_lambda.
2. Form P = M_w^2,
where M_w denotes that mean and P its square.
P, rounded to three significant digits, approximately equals 671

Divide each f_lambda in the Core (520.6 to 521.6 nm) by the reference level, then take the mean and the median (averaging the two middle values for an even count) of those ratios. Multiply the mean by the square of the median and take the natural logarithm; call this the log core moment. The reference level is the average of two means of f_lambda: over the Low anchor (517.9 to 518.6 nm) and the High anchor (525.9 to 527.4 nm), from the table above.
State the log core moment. 0.15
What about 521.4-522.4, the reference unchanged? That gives 0.17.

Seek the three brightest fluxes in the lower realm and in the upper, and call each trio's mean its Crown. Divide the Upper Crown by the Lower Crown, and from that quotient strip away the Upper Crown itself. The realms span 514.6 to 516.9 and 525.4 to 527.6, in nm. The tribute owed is -25.4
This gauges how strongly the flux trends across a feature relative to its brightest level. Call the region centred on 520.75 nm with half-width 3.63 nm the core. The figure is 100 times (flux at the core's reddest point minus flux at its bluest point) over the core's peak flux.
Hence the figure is 9.5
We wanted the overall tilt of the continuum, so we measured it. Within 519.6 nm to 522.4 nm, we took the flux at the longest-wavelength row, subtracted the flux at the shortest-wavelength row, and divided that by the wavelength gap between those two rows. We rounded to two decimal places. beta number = -0.40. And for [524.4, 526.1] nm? -0.73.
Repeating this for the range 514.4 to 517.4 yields -0.65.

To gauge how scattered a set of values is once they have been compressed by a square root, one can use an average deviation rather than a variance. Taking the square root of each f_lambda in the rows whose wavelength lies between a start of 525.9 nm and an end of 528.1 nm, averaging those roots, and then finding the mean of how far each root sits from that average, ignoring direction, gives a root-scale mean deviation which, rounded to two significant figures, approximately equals 0.040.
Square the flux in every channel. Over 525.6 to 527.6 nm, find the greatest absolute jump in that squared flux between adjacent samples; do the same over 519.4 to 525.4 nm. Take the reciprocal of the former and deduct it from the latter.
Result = 52.8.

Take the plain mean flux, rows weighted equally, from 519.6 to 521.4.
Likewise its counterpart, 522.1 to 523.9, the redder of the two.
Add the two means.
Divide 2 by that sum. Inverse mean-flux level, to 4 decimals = 0.0383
